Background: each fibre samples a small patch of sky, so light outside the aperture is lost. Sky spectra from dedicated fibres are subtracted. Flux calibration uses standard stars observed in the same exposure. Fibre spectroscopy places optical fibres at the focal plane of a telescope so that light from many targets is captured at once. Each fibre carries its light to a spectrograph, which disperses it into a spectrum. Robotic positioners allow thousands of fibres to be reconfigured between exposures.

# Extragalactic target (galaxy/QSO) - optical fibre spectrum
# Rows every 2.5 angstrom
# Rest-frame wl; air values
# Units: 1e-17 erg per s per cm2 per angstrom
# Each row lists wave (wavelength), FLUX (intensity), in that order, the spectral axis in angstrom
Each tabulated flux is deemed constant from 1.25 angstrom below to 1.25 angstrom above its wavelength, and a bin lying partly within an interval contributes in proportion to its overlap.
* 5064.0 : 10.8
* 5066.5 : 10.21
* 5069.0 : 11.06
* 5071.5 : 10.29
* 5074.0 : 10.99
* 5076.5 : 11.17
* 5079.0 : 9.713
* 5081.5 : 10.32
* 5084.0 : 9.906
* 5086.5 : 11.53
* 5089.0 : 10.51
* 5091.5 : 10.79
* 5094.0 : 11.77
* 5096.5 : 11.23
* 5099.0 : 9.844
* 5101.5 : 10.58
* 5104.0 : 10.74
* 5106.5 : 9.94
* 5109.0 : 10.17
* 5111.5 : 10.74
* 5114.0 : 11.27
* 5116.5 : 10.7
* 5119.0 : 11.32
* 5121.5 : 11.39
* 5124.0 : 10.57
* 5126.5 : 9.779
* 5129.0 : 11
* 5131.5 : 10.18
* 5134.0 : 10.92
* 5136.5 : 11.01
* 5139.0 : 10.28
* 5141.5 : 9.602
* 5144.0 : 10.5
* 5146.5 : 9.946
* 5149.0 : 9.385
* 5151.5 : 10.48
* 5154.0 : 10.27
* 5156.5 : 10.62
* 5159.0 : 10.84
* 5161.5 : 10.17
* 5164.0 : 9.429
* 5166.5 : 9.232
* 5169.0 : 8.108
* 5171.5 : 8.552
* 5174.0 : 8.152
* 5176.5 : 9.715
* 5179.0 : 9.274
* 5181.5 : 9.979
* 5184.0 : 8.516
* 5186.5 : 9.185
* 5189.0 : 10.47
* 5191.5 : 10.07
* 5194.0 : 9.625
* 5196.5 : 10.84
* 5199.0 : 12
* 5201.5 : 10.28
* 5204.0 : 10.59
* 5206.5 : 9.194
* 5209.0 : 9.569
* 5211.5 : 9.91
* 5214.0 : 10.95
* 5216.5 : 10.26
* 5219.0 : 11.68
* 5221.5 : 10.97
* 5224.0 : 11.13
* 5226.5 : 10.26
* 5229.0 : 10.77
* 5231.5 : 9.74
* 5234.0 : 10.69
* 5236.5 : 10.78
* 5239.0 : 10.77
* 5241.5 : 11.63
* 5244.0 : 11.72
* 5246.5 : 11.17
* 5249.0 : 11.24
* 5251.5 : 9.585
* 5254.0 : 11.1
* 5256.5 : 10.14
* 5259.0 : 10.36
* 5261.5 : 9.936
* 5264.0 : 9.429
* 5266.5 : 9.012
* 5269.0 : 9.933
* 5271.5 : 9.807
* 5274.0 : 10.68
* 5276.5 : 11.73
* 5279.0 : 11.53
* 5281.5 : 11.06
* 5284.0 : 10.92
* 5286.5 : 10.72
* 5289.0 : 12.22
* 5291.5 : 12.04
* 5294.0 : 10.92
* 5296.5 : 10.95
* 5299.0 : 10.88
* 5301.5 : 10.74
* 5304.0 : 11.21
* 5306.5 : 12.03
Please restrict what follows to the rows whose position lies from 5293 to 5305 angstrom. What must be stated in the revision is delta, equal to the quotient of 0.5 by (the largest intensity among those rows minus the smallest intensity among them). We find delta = 1.06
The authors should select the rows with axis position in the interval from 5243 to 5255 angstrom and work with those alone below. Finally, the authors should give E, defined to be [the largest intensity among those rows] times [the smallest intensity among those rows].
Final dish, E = 112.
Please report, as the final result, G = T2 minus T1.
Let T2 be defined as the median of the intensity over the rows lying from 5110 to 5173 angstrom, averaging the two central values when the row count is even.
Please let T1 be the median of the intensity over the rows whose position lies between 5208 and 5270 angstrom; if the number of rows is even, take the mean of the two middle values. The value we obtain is -0.21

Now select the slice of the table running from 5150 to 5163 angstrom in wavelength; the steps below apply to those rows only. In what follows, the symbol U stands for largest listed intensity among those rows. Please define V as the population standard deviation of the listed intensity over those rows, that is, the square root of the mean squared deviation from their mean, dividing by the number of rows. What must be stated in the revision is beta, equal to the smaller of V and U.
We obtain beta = 0.24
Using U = 10.84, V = 0.24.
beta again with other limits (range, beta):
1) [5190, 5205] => 0.75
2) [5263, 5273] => 0.36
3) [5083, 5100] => 0.70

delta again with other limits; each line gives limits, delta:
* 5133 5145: 0.36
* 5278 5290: 0.33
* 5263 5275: 0.30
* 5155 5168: 0.31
